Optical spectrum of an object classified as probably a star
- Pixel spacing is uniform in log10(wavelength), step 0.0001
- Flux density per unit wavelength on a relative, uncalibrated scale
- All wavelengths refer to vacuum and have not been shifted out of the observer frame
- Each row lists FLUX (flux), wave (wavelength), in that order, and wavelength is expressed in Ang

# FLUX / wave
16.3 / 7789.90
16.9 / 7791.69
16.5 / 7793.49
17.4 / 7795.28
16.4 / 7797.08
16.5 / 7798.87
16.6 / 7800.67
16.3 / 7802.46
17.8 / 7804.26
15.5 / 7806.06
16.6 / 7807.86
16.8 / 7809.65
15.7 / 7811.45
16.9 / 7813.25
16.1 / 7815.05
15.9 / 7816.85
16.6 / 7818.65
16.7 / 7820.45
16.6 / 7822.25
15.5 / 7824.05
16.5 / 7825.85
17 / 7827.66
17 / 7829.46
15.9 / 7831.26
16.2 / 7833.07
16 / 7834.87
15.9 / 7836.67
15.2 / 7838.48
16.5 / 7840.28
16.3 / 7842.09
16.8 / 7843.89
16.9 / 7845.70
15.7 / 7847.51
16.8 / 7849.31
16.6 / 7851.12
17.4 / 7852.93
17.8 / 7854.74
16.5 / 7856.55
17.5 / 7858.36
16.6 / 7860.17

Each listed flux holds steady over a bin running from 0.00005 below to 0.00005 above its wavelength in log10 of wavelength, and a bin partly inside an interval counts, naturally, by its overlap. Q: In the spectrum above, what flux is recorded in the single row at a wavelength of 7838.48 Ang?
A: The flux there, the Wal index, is 15.2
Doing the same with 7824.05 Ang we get 15.5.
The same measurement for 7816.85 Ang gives 15.9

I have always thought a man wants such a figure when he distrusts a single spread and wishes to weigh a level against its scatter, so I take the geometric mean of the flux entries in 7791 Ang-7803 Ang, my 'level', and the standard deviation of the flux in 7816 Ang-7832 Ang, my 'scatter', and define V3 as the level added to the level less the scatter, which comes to 32.8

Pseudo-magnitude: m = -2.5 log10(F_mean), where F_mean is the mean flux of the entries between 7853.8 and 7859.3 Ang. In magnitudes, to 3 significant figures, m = -3.09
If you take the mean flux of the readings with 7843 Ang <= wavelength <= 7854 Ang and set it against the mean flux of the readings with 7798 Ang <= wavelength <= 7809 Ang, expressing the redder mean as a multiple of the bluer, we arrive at 1.01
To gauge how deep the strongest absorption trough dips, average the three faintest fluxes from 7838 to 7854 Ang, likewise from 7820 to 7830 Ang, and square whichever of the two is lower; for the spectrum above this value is 248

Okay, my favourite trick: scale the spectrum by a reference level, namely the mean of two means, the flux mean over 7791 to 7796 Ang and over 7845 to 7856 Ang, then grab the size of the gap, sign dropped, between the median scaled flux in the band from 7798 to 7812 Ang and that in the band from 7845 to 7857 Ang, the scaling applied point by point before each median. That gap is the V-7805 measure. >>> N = 0.015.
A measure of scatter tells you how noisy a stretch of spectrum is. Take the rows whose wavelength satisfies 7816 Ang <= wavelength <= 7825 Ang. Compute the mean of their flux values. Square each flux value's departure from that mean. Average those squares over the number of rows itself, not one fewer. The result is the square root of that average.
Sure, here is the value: 0.48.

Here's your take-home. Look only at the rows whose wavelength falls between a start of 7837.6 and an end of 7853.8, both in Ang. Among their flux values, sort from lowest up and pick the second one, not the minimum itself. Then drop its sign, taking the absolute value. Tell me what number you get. 15.7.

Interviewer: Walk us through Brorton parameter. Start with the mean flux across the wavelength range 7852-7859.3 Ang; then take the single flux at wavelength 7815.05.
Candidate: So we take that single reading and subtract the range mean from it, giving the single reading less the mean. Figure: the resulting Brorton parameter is -1.2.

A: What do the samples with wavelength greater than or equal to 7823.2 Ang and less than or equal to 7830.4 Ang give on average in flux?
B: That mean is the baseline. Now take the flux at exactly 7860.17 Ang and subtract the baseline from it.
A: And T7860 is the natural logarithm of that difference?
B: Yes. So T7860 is -2.3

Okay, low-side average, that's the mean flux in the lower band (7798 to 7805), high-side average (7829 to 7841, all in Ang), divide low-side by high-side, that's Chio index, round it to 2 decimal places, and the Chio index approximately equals 1.04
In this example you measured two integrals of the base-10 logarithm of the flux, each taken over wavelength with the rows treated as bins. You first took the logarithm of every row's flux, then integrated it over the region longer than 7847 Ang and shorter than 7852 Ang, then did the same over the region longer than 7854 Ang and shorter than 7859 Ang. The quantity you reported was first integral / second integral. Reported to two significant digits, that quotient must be 0.98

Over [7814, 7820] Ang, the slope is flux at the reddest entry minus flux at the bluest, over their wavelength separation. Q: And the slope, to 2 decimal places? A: 0.14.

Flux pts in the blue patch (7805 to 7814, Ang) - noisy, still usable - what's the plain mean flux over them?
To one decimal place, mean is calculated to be 16.3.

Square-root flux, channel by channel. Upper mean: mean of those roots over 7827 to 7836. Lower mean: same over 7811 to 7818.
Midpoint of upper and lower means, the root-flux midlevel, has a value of 4.04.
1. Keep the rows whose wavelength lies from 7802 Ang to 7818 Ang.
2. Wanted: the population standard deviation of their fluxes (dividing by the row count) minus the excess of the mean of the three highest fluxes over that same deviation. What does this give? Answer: -15.8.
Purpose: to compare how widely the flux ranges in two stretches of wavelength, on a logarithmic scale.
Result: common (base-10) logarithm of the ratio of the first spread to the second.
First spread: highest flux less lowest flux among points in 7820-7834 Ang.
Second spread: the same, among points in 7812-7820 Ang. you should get 0.18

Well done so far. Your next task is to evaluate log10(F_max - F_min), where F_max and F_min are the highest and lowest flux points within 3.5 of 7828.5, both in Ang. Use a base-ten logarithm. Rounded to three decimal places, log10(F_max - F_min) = 0.041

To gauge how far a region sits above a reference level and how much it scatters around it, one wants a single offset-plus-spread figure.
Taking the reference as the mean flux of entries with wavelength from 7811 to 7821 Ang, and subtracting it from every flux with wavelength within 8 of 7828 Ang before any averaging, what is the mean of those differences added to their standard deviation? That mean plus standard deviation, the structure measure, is 0.5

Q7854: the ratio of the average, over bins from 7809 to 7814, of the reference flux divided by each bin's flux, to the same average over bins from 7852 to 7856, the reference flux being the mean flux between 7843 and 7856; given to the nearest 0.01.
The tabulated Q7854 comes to 1.07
